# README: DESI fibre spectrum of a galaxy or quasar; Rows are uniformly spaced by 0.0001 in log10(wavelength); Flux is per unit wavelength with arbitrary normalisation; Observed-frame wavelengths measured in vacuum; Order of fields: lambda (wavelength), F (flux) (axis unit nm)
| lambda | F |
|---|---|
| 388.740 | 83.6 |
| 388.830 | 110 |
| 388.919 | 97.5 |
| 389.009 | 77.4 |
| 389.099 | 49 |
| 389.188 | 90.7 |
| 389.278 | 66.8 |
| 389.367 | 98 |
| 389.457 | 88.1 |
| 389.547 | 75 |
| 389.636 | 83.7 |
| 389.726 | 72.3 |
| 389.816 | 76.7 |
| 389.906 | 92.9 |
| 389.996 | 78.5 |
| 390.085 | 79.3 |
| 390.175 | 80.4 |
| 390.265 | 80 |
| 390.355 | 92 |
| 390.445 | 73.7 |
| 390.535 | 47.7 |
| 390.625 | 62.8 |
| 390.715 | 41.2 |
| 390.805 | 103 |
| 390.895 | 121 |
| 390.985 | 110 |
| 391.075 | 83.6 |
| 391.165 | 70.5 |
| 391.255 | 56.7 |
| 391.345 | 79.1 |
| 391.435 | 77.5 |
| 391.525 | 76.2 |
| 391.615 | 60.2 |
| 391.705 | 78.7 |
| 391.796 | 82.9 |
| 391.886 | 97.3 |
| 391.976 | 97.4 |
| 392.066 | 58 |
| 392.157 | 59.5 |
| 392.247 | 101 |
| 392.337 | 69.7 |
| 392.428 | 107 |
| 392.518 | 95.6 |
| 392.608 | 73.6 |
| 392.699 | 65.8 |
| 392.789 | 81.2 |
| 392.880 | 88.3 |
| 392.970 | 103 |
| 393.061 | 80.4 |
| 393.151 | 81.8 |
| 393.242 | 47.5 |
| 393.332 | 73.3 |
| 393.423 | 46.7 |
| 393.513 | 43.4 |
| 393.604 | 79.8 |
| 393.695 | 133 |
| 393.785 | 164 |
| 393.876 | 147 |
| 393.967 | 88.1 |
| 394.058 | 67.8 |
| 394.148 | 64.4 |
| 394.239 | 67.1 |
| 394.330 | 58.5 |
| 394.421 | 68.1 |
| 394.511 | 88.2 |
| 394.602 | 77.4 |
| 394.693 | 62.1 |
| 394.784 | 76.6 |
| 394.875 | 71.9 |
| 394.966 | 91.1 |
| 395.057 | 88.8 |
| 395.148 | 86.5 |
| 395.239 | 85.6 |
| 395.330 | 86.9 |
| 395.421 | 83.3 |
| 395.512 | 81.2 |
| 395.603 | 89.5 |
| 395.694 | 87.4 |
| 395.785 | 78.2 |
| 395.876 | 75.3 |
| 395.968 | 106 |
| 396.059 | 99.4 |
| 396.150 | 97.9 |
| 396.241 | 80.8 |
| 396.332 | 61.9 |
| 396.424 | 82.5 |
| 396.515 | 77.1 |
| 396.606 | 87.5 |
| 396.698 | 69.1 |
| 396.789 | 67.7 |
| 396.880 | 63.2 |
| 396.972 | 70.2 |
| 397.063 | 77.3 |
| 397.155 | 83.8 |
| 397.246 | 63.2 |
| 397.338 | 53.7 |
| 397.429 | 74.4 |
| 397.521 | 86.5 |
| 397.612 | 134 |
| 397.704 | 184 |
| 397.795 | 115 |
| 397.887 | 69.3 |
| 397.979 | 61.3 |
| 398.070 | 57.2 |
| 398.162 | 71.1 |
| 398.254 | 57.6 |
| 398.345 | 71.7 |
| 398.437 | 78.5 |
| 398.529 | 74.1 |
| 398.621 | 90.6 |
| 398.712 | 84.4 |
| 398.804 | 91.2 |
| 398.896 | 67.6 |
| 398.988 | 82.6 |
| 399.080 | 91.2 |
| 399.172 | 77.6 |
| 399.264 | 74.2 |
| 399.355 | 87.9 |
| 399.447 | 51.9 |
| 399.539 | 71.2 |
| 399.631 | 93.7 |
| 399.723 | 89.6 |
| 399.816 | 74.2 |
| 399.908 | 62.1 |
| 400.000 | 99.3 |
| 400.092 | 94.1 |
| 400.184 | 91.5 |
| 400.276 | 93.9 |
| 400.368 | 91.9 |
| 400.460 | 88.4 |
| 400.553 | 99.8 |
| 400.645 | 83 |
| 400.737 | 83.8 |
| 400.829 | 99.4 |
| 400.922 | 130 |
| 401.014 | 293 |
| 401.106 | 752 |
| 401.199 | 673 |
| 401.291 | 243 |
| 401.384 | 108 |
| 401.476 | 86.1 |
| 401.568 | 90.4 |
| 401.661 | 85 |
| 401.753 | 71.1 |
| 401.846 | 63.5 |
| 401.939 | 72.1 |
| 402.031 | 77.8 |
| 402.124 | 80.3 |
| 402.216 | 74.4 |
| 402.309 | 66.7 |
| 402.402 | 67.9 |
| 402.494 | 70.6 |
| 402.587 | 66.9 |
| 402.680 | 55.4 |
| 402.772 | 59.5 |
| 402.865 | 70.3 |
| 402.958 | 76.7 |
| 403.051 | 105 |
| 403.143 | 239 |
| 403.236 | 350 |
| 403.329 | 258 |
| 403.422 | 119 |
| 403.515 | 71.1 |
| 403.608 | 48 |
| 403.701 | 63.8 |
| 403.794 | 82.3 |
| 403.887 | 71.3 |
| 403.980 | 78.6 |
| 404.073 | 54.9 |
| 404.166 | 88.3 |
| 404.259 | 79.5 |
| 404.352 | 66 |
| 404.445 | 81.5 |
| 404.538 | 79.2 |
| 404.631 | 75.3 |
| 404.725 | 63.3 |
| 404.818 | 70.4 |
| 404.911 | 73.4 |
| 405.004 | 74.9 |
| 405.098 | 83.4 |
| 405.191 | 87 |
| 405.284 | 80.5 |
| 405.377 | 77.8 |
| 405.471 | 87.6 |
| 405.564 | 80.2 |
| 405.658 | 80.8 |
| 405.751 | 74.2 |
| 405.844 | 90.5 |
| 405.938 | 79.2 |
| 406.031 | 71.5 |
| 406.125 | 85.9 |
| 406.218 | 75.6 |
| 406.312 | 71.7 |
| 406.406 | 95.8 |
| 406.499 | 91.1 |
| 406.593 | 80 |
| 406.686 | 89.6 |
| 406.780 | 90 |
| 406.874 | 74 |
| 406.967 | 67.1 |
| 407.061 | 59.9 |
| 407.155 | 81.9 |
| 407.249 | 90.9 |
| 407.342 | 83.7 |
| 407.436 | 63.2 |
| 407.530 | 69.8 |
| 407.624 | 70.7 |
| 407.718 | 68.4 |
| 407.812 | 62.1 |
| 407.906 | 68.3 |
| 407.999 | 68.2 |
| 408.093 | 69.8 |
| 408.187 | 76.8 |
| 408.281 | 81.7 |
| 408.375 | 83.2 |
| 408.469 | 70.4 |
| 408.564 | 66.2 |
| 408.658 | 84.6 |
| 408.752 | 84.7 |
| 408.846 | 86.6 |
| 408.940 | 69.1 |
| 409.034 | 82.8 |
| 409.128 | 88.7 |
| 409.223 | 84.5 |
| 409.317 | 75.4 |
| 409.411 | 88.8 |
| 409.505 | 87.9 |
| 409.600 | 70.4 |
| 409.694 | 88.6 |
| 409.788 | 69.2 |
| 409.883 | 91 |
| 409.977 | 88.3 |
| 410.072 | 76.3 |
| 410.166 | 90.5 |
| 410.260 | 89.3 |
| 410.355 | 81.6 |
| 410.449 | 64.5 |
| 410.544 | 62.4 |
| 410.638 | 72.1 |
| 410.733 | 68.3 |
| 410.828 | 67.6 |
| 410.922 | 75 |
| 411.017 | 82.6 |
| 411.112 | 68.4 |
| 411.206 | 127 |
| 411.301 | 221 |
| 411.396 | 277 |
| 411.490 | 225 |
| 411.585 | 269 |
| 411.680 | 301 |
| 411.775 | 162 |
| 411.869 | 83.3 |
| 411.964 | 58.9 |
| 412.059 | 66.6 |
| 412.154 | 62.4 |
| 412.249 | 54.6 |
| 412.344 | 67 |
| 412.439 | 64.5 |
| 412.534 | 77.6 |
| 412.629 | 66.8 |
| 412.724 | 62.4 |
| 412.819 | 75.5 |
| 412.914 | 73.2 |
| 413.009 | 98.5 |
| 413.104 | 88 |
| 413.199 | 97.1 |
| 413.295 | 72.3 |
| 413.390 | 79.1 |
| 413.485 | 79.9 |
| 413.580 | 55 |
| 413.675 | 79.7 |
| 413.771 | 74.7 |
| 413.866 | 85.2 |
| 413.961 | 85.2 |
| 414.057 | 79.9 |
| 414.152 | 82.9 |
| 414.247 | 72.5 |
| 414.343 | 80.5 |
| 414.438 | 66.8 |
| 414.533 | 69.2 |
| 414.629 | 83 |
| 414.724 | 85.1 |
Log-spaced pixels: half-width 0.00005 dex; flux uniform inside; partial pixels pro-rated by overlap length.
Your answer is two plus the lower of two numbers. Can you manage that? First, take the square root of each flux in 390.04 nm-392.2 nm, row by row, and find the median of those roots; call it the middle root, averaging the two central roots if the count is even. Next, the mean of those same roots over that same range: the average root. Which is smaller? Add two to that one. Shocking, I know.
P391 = 10.8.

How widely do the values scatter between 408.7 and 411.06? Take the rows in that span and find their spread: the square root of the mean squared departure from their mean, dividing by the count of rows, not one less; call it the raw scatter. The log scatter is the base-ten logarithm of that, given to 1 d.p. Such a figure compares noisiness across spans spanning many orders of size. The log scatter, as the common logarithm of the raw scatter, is 1.0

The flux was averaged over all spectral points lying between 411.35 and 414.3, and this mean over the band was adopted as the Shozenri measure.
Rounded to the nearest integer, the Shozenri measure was 102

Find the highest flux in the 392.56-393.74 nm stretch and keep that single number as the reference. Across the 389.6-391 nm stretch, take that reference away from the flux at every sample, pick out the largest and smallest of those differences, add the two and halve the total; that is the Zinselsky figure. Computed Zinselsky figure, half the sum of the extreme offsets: -52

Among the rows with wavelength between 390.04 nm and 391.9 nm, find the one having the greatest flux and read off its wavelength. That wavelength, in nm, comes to 390.895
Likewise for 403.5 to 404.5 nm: 404.166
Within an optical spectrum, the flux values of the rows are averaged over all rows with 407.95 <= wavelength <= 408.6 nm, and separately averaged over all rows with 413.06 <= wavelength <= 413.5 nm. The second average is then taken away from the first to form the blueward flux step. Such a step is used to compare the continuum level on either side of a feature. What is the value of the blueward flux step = -10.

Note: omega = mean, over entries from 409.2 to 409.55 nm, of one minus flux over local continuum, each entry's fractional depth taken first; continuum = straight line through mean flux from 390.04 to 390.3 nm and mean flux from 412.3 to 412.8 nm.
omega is -0.21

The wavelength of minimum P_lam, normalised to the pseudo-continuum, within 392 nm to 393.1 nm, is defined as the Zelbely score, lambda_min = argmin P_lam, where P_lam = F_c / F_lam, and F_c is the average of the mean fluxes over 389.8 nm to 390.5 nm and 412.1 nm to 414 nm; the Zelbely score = 392.428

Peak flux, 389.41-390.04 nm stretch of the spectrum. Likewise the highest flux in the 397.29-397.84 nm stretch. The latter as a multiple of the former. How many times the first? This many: 1.98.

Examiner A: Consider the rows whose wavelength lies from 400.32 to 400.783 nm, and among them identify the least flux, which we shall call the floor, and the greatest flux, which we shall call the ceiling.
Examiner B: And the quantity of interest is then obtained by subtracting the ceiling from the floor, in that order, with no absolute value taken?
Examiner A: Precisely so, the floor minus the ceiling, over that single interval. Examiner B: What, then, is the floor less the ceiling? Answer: -17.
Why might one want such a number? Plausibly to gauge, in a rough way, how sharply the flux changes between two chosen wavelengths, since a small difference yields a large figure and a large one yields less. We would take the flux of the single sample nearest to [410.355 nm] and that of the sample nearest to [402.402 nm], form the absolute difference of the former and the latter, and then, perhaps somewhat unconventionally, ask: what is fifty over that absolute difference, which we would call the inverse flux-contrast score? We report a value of 3.65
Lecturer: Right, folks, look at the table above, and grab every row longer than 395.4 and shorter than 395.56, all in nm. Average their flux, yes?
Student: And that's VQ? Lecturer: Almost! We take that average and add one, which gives 83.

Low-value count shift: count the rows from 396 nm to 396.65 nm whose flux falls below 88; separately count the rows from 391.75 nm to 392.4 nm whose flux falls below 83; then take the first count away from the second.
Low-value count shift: -1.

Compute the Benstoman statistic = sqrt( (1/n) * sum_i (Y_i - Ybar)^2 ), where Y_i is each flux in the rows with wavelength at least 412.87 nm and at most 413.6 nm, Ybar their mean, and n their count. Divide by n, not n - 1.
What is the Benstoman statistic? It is 13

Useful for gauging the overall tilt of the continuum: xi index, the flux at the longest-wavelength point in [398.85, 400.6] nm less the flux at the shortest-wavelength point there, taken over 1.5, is 21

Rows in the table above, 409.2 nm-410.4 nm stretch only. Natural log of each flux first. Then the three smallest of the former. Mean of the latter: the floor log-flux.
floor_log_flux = 4.27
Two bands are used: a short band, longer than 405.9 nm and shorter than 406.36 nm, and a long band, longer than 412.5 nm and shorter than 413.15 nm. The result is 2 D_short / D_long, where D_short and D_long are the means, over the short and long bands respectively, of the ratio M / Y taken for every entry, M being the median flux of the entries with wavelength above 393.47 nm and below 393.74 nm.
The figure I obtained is 1.98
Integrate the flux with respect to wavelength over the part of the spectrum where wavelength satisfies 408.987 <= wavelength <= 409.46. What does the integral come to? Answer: 40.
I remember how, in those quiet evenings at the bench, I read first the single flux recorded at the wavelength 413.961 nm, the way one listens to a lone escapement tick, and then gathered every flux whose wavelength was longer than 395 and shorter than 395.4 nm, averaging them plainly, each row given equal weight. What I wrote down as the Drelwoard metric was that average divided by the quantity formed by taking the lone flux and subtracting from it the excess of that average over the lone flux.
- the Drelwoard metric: 1.04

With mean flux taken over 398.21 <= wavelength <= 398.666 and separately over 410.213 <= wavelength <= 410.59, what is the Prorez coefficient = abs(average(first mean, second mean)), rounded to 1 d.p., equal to 74.5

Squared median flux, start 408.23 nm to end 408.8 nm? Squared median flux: 6798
